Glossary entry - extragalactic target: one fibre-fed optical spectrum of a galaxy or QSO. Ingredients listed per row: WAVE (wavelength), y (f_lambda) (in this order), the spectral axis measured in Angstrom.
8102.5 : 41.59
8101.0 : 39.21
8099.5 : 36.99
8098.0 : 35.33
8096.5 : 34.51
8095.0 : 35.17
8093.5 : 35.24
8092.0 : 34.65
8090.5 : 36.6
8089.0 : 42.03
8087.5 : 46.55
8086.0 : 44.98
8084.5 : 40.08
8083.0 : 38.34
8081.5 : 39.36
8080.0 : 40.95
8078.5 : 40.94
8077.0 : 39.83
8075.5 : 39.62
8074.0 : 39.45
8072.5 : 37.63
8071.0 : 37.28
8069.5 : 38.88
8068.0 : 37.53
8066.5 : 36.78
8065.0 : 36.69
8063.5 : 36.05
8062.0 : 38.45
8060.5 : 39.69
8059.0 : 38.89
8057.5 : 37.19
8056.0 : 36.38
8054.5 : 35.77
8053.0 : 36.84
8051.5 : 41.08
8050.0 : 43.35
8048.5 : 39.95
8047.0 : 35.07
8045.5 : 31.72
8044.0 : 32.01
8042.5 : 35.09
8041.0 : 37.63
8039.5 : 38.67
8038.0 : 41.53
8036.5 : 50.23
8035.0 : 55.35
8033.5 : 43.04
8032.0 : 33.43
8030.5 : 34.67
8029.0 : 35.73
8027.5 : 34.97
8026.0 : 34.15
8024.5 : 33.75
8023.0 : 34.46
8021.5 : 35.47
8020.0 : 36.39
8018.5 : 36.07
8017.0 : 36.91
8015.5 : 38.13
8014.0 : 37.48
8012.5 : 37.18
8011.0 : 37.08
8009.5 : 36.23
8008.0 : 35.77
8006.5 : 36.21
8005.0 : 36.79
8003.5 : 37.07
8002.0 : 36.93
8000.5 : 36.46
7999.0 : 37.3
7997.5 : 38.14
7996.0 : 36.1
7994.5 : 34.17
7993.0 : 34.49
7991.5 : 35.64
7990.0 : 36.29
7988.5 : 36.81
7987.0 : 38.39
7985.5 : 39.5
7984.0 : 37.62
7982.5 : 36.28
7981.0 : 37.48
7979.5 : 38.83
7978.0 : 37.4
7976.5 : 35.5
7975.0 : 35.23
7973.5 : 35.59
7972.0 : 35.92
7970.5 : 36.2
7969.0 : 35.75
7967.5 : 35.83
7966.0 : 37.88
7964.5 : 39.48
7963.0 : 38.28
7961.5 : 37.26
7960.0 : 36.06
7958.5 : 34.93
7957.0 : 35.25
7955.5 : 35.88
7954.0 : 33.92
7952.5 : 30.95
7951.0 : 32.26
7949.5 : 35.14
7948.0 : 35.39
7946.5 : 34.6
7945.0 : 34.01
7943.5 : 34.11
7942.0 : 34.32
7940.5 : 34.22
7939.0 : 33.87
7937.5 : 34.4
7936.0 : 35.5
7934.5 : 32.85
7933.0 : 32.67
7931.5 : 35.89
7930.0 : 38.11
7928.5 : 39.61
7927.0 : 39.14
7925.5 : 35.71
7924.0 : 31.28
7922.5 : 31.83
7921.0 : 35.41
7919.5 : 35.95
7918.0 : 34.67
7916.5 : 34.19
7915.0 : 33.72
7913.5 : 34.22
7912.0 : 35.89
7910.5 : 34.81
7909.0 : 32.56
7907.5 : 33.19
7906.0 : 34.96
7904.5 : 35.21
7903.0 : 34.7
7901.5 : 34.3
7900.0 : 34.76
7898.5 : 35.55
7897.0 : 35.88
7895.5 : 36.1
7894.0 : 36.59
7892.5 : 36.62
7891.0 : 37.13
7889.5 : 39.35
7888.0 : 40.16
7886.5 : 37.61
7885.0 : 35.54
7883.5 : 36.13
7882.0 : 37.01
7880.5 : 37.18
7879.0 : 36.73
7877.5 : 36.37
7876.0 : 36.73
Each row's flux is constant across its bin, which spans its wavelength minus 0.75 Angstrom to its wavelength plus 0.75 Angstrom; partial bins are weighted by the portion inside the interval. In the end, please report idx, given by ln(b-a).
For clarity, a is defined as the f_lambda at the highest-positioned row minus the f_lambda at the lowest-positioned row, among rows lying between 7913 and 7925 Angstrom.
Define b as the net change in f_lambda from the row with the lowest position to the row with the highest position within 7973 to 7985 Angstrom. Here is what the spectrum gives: 1.6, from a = -2.9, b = 2.0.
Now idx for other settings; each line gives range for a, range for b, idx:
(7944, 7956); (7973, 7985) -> -1.8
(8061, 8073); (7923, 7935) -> 0.9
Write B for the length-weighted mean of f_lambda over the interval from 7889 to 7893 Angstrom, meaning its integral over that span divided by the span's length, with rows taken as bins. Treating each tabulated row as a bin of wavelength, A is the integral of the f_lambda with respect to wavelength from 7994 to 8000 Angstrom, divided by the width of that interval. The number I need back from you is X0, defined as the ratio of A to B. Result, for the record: 0.97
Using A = 36.5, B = 37.7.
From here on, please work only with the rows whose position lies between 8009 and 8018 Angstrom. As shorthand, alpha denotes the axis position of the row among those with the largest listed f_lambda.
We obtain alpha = 8015.5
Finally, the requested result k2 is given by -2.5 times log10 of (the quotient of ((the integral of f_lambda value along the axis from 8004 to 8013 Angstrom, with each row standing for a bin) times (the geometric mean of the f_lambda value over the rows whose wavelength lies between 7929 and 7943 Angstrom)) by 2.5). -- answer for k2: -9.1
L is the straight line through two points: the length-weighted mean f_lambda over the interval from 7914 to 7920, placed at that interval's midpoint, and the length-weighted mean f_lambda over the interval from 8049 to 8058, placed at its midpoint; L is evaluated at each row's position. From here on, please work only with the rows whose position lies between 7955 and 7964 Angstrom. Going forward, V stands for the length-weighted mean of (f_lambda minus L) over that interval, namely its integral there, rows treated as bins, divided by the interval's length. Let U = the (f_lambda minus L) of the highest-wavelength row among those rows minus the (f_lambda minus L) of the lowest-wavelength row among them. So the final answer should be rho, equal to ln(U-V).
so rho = 0.5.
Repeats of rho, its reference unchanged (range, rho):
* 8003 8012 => -0.8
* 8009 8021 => -1.1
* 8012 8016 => -0.4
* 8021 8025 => 0.2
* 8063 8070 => 1.5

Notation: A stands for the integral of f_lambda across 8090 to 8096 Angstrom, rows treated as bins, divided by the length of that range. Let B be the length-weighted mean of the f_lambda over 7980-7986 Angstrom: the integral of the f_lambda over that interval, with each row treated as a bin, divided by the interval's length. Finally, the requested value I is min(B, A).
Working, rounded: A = 35.3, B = 37.7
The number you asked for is 35.3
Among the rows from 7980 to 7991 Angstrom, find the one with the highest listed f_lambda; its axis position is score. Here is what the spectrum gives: 7985.5 Angstrom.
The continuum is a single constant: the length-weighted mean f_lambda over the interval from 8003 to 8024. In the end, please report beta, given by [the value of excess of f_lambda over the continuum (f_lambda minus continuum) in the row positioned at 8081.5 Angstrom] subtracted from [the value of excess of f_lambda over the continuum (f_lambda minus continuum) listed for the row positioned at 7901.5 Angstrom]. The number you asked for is -5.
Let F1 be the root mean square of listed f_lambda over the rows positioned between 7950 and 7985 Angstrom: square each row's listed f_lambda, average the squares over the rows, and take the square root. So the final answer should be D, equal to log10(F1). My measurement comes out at 1.56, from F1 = 36.1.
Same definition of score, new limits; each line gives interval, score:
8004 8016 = 8015.5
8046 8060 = 8050.0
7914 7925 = 7919.5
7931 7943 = 7931.5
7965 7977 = 7966.0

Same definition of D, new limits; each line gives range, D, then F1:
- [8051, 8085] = 1.58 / 38.5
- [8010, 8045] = 1.58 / 38.2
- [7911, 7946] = 1.54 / 34.9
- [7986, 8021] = 1.56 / 36.6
